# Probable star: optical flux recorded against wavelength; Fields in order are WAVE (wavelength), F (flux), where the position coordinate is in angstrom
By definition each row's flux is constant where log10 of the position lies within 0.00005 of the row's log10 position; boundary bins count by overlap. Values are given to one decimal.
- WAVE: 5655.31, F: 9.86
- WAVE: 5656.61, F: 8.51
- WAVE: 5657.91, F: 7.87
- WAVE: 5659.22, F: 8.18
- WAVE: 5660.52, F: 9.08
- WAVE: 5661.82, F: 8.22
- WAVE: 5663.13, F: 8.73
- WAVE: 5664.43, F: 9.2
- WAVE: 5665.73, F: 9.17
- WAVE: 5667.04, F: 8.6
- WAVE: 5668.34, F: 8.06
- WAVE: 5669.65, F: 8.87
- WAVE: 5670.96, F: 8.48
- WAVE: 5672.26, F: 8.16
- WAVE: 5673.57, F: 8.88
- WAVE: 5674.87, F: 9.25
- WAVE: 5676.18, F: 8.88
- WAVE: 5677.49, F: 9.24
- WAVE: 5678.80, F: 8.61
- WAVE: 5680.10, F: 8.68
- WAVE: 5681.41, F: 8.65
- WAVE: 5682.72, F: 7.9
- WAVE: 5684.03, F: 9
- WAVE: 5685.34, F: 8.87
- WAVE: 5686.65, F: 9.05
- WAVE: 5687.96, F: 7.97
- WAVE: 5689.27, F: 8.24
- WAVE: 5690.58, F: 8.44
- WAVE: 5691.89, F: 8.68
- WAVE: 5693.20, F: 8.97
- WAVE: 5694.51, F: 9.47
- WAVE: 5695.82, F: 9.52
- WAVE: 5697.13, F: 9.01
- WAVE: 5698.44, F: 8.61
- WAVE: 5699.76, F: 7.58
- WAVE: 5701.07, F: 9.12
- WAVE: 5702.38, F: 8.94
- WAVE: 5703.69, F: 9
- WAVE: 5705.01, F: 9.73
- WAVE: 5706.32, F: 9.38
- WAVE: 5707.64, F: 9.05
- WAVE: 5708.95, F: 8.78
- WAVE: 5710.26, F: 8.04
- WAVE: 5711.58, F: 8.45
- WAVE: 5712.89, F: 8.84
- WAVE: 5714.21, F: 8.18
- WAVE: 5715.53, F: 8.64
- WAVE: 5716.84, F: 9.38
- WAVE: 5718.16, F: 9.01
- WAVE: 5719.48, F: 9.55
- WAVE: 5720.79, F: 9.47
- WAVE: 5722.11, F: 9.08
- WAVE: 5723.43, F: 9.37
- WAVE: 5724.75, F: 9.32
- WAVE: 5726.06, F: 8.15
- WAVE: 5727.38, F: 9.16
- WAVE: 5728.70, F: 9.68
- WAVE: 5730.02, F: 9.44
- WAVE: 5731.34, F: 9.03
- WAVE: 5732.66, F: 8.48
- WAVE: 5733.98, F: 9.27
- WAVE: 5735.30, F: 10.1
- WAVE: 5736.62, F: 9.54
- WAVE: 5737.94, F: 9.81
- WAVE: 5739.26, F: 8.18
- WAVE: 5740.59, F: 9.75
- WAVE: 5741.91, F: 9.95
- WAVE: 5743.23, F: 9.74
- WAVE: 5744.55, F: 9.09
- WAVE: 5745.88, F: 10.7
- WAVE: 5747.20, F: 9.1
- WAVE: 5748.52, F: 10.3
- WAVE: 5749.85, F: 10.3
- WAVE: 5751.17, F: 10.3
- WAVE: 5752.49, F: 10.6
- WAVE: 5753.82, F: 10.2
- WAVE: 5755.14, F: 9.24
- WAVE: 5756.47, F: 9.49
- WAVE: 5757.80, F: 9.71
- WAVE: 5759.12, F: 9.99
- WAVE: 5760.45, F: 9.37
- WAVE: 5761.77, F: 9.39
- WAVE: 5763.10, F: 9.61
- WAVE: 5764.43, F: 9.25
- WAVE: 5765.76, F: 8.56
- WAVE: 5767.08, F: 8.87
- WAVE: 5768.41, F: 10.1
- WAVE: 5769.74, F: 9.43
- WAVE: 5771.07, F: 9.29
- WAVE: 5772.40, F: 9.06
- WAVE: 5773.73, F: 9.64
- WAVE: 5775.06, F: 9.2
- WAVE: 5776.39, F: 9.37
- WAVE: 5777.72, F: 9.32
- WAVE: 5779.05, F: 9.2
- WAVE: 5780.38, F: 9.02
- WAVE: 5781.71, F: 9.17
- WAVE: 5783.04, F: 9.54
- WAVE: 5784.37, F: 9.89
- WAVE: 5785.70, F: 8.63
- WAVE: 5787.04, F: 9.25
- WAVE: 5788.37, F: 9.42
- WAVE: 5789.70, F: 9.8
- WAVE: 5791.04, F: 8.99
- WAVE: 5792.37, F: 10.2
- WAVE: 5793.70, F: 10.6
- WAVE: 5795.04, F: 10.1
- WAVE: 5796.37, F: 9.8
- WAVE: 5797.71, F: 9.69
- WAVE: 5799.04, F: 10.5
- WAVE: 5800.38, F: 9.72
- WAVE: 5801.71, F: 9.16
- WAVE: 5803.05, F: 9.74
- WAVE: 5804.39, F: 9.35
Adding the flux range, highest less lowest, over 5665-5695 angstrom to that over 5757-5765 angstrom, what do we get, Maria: 2.3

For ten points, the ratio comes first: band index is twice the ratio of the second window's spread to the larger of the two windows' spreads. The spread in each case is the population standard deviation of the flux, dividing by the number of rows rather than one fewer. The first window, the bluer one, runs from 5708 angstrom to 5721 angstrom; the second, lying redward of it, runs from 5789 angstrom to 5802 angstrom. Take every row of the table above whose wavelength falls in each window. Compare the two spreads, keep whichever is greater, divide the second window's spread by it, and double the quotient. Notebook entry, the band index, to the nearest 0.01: 1.98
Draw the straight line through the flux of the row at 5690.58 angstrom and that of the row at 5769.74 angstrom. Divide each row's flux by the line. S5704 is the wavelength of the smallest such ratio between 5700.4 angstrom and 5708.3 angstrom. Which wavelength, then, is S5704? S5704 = 5702.38 angstrom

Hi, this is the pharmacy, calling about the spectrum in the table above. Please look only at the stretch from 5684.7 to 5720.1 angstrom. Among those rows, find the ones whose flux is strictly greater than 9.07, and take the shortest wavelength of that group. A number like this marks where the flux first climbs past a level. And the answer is 5694.51 angstrom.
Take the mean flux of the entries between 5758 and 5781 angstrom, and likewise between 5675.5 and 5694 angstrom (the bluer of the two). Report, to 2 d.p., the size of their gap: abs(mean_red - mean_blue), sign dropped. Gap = 0.68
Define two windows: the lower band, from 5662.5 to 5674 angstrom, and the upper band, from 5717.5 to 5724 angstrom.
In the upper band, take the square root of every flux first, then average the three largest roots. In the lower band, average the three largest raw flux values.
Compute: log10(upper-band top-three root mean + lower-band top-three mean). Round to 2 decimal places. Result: 1.08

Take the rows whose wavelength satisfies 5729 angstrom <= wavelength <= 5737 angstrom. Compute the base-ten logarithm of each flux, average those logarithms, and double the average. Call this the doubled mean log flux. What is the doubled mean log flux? 1.937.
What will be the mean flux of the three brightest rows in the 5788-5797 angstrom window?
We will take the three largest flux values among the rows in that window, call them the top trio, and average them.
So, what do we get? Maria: 10.30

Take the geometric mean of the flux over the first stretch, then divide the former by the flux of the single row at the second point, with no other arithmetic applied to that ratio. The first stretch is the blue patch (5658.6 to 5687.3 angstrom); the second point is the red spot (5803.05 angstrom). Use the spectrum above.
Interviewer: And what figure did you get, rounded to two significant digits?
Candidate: 0.89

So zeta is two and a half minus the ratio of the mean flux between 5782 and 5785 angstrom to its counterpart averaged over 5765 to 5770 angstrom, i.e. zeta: 1.45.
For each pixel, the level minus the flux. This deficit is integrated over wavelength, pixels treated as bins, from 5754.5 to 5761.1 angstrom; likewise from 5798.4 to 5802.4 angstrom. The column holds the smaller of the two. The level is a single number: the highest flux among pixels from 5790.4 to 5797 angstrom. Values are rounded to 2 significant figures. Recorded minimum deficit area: 3.2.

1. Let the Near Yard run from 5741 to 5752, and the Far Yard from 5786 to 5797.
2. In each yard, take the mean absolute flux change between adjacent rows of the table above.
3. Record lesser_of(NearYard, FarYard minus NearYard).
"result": -0.21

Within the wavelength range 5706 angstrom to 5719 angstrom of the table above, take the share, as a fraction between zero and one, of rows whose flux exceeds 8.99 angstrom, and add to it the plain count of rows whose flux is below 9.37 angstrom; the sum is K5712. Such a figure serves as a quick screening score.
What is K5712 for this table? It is 8.4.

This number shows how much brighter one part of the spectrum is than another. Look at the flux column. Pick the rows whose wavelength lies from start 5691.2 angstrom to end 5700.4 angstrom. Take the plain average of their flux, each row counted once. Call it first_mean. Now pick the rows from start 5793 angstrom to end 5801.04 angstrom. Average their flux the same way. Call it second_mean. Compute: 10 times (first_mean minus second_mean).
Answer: -12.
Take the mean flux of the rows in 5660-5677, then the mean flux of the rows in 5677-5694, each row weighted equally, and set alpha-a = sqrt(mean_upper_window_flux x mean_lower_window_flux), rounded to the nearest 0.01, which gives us 8.69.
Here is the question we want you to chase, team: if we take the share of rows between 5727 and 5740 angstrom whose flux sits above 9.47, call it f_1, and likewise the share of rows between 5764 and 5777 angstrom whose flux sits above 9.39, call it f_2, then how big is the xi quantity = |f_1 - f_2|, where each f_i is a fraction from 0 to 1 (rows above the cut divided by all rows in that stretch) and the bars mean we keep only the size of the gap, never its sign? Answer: 0.1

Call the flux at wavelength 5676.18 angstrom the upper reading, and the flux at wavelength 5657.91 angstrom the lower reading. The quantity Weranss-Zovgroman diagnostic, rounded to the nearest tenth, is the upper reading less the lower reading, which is 1.0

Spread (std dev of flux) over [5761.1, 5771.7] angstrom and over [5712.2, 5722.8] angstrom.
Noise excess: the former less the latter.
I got 0.00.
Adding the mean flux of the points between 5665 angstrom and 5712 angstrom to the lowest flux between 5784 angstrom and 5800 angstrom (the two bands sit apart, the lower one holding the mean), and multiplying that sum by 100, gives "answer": 1739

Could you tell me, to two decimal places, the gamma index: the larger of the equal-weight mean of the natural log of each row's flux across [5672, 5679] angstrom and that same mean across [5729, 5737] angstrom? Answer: 2.23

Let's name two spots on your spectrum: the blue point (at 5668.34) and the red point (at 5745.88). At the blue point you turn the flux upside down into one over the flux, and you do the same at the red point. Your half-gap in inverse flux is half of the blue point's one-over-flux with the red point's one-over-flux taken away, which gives 0.0153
